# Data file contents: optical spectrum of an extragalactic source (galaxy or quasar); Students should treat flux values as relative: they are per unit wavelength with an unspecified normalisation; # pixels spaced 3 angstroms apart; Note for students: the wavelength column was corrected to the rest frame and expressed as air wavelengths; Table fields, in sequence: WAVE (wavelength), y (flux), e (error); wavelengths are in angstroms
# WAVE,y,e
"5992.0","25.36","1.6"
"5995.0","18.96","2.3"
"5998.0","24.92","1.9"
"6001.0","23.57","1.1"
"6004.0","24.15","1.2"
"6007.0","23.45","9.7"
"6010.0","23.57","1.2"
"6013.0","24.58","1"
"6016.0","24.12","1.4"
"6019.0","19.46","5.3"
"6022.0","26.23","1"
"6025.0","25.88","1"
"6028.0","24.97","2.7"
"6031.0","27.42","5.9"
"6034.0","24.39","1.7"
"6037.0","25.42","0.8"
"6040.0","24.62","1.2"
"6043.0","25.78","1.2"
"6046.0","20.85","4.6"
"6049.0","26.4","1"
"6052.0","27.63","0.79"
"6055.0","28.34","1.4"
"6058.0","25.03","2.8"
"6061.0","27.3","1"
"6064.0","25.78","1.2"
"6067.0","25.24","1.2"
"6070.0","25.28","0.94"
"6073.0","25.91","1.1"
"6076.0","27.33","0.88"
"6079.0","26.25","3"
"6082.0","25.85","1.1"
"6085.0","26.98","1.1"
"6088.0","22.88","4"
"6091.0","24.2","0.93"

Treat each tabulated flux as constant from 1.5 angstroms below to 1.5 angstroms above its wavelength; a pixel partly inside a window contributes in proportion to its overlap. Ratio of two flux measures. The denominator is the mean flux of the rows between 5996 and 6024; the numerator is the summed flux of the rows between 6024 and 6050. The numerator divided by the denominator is 9.5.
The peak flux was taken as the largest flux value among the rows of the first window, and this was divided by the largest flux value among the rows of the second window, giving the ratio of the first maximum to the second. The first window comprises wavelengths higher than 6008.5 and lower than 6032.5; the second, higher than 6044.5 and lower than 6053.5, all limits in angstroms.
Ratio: 0.99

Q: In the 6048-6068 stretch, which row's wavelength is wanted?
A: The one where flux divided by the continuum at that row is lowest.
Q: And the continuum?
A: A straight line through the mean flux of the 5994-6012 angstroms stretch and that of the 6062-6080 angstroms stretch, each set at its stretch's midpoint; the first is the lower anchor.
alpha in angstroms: 6067.0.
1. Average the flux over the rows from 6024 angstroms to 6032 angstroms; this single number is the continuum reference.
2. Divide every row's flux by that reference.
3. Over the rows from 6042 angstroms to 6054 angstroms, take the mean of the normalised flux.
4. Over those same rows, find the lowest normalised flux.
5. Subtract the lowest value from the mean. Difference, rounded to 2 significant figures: 0.17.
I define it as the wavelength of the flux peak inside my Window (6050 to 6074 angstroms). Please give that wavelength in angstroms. 6055.0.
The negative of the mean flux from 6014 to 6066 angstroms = -25.3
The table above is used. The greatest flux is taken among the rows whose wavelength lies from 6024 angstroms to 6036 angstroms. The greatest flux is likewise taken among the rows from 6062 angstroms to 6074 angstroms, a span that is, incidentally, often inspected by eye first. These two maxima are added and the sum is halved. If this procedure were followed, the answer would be 26.7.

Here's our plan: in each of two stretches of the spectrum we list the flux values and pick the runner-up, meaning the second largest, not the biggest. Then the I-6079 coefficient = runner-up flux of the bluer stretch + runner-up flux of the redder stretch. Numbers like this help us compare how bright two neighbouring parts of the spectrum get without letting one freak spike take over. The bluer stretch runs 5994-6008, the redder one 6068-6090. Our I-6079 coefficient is 51.1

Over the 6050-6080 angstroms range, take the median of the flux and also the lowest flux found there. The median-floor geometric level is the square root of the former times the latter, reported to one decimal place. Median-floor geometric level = 25.5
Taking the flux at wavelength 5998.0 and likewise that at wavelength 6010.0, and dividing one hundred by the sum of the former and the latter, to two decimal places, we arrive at 2.06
